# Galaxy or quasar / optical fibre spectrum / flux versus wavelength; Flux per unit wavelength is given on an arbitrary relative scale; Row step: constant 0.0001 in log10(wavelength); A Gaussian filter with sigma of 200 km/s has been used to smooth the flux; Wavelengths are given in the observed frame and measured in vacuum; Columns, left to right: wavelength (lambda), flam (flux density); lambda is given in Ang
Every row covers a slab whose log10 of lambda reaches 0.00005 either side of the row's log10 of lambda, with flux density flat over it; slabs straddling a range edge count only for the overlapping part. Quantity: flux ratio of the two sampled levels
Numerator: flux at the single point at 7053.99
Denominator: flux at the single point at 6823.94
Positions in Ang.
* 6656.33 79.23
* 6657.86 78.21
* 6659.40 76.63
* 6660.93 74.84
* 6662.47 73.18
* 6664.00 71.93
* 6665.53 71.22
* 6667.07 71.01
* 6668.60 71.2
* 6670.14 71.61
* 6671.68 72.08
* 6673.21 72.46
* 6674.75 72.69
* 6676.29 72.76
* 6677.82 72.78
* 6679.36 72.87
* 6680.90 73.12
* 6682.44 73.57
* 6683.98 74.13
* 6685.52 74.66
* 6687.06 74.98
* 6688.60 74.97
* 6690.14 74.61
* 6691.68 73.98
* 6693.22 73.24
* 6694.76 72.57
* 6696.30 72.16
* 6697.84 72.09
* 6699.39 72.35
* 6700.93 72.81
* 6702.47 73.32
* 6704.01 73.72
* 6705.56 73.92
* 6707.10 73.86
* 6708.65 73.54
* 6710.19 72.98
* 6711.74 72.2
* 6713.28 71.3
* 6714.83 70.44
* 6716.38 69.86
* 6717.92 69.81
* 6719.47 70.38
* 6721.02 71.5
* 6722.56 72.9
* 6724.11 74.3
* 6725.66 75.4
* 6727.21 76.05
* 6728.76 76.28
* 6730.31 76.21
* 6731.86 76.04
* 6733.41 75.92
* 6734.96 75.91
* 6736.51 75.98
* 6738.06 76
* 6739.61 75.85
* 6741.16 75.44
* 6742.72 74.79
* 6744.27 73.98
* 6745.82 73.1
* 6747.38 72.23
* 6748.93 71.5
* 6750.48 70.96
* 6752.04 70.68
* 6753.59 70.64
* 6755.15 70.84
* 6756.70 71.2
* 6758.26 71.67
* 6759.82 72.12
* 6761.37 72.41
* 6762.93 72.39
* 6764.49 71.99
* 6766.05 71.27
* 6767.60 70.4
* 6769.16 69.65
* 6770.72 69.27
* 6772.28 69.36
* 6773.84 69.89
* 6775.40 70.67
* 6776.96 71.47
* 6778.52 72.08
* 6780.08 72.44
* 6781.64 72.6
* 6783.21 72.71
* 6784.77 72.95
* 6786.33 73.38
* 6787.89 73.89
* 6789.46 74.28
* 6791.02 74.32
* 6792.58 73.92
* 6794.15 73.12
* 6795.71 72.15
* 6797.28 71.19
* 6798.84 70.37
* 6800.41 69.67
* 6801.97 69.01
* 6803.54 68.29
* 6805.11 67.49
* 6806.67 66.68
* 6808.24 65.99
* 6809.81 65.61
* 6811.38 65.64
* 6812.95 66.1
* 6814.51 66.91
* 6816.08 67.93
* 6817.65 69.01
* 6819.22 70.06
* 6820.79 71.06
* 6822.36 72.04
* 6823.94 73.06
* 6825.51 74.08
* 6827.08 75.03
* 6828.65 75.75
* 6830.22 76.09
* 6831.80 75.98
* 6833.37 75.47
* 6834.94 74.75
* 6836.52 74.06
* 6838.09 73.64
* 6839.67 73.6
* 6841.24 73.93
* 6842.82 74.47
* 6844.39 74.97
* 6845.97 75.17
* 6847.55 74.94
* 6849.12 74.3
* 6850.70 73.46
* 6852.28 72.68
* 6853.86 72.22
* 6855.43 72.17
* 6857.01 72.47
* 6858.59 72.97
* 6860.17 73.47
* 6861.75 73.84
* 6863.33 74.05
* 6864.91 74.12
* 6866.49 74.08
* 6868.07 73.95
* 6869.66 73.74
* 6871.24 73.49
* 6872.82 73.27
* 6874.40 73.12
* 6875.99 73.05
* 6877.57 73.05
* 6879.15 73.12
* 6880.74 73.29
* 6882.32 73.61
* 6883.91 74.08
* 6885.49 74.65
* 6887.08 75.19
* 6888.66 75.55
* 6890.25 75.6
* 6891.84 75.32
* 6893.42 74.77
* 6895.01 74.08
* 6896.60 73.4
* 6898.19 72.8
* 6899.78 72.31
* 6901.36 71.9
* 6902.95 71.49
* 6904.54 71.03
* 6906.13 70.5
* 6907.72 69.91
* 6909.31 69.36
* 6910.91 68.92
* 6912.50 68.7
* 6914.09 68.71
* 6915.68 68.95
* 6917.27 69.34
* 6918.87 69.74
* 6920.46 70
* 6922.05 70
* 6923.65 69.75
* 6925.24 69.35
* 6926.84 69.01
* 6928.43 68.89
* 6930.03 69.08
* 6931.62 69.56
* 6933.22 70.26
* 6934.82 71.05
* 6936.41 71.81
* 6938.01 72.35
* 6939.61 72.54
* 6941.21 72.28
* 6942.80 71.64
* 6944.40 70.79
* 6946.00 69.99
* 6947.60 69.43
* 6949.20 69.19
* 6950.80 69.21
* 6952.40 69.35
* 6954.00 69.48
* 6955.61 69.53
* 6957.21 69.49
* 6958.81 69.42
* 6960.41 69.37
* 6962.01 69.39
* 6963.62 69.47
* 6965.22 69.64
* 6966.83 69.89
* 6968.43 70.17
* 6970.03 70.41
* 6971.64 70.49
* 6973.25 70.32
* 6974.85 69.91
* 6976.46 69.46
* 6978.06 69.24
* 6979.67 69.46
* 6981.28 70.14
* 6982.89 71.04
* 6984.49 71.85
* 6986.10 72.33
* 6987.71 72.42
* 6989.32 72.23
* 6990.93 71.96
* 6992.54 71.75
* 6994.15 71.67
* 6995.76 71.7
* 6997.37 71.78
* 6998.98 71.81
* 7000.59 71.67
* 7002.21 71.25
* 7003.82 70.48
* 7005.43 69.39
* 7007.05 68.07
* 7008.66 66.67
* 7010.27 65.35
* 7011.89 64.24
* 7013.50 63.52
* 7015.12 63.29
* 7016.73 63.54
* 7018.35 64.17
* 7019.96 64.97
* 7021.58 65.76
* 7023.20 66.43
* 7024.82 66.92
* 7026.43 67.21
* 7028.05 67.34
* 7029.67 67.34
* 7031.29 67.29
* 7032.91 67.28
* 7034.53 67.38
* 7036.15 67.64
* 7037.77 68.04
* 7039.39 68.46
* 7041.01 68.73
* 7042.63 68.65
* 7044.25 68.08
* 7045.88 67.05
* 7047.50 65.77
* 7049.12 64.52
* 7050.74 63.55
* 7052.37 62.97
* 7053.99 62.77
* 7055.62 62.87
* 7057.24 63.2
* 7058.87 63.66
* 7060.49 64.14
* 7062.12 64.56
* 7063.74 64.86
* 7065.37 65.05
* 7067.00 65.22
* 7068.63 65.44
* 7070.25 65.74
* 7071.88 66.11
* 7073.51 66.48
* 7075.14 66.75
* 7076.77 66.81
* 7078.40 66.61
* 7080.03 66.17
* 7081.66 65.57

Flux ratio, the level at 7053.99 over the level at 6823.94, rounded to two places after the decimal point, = 0.86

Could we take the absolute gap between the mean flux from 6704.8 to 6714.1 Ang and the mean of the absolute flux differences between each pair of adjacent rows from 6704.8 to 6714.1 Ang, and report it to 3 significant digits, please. 72.4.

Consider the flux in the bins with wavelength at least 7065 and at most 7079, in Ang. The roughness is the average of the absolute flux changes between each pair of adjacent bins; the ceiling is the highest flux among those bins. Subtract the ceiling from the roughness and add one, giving -65.6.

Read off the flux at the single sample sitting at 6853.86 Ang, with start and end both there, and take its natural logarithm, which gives 4.28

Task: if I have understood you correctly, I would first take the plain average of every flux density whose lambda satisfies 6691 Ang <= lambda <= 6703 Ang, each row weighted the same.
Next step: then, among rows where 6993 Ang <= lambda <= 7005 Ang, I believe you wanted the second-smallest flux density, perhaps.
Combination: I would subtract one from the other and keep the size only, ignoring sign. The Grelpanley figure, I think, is 1.6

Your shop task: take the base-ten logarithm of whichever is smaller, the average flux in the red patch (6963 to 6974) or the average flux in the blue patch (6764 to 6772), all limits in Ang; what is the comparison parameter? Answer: 1.85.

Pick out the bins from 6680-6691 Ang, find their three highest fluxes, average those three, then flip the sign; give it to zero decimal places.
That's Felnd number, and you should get -75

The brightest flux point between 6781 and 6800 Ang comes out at 74.32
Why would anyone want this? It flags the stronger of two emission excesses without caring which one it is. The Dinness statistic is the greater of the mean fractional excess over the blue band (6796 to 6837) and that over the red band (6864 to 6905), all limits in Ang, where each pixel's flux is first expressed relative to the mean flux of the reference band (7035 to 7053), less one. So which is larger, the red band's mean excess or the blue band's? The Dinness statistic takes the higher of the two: 0.104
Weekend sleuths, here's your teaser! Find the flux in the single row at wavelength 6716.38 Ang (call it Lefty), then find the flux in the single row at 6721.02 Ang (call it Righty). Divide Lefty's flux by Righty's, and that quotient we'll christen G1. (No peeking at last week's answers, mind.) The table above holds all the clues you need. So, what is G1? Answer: 0.98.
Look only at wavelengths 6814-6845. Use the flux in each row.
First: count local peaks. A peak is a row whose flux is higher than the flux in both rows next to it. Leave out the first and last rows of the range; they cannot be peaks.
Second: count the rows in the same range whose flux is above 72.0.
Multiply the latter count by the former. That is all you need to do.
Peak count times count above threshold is 15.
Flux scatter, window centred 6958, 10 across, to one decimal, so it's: 0.1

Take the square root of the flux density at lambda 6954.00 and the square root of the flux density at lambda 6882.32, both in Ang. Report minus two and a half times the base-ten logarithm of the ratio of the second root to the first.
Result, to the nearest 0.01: -0.03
